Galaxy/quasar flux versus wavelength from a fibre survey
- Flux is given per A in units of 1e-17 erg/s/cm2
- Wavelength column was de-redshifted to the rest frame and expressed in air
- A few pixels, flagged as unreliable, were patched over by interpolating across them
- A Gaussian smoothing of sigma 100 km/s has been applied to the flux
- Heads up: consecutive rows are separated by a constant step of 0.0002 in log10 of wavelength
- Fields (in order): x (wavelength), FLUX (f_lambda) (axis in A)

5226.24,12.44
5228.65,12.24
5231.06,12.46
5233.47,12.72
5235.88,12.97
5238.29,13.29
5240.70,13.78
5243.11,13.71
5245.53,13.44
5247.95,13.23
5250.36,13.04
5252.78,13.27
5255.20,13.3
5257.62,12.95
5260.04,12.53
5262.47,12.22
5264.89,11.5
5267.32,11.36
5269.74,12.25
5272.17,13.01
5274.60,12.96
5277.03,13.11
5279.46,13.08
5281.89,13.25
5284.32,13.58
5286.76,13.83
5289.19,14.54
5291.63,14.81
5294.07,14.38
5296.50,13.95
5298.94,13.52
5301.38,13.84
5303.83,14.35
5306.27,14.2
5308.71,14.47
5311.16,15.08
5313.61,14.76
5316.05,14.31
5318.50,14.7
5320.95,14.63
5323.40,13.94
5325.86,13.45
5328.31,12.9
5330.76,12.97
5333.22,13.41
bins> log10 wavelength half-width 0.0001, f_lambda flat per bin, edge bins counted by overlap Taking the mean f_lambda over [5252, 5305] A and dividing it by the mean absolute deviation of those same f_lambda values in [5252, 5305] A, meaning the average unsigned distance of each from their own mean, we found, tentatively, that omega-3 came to 19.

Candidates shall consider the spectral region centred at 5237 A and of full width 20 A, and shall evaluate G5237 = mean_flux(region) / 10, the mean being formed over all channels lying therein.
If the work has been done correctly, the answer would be 1.31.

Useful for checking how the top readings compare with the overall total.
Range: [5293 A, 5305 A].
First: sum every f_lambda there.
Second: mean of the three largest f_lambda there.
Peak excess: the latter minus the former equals -56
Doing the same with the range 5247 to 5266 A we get -89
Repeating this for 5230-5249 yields -92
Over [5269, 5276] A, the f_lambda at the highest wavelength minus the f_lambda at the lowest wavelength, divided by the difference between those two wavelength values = 0.15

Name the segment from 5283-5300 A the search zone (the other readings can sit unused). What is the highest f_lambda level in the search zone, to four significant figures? 14.81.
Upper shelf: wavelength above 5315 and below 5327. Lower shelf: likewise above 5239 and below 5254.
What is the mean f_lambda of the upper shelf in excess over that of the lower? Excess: 0.79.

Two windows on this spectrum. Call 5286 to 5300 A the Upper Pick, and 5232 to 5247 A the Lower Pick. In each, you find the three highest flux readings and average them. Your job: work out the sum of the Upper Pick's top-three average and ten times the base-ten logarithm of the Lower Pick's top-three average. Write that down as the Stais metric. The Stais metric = 25.9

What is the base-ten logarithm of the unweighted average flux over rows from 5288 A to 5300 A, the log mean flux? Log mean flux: 1.154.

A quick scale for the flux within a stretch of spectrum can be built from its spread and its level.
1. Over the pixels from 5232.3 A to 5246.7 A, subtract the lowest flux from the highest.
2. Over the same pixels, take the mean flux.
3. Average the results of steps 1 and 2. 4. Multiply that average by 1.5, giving 10.8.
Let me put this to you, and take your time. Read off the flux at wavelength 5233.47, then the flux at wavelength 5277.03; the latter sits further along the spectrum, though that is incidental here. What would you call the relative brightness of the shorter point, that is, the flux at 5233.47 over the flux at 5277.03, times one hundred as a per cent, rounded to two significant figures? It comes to 97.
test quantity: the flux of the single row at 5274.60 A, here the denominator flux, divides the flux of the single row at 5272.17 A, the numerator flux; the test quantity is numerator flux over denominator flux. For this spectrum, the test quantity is 1.00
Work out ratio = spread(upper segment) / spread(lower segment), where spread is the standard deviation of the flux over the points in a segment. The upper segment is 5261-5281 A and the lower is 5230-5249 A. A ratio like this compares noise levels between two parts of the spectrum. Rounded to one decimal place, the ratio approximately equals 1.5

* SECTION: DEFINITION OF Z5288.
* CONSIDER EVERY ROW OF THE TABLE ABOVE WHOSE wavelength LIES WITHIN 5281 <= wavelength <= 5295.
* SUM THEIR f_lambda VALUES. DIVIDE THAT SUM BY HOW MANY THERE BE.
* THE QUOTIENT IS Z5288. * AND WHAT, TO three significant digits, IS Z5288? 14.1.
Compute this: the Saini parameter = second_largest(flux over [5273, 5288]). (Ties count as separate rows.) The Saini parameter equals 13.58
